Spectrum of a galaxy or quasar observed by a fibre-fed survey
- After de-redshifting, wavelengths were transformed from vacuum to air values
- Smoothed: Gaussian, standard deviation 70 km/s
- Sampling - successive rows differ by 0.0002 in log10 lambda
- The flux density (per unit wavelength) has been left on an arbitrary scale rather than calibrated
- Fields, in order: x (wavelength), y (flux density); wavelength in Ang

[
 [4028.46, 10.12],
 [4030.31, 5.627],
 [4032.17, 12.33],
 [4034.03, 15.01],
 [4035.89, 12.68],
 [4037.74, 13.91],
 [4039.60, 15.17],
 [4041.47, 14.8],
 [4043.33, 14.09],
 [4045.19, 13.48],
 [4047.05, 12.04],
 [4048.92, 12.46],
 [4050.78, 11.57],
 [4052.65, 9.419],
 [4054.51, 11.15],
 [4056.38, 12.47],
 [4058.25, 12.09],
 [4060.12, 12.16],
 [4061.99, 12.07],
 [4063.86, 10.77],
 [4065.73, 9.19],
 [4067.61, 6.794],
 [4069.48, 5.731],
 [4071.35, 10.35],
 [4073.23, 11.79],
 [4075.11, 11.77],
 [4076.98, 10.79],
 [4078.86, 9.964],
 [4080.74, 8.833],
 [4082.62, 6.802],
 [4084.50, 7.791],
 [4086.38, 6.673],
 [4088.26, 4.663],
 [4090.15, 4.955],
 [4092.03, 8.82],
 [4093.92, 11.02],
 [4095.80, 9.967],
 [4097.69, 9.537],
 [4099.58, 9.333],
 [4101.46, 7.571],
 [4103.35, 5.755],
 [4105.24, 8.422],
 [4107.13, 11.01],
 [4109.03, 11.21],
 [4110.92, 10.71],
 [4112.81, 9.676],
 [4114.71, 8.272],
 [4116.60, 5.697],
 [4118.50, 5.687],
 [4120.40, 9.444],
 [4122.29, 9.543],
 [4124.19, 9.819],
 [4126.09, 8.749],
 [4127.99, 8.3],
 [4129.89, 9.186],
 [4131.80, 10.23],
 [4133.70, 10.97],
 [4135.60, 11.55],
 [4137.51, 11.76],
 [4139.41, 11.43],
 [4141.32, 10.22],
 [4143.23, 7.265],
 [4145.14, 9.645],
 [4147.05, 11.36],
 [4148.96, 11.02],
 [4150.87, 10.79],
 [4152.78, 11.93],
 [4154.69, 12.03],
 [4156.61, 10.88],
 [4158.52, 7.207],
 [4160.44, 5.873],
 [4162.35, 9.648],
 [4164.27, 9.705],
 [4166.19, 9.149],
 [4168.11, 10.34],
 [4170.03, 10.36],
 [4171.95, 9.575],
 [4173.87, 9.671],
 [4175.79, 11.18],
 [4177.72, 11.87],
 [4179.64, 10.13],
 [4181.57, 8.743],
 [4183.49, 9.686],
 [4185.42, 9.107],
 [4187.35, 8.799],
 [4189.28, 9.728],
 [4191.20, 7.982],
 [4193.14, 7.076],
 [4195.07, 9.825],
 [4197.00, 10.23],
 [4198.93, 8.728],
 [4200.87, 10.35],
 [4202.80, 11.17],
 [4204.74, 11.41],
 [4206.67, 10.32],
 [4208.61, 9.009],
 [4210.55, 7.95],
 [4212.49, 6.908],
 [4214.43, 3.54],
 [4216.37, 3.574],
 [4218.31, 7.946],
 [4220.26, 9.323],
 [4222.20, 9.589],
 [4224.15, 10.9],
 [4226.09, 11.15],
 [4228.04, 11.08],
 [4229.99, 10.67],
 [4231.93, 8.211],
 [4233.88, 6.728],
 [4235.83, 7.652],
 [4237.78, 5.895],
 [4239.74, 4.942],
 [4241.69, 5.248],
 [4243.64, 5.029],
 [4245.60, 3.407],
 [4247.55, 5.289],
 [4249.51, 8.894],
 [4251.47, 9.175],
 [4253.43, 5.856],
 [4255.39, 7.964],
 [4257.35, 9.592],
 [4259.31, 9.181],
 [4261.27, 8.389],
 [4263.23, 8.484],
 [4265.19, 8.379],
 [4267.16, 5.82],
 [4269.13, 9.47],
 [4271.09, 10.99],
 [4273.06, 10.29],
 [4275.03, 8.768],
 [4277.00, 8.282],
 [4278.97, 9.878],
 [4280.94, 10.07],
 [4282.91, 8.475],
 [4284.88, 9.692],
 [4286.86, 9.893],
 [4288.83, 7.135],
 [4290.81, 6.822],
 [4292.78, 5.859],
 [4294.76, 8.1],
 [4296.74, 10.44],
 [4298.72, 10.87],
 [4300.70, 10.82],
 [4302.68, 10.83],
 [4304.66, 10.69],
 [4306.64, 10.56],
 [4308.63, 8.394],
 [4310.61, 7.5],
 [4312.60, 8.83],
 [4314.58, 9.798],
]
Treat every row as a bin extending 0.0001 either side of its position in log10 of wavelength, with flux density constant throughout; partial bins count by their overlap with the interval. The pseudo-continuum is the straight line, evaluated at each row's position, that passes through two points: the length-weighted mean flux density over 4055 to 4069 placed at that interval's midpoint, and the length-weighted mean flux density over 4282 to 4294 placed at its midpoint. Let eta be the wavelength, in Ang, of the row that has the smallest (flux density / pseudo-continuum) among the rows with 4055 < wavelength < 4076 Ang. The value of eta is 4069.48 Ang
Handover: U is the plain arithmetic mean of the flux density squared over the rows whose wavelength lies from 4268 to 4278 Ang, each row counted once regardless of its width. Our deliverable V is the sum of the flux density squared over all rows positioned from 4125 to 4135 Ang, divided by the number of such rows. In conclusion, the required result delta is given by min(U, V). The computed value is 91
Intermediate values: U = 92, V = 91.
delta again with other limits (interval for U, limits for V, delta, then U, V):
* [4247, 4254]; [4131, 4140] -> 56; 56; 125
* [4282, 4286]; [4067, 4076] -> 83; 83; 93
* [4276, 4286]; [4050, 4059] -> 87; 87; 130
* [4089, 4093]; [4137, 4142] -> 51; 51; 124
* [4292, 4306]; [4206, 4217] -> 54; 97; 54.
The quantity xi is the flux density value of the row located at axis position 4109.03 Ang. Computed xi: 11.21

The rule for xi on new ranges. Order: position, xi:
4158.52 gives 7.207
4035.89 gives 12.68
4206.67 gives 10.32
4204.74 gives 11.41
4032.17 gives 12.33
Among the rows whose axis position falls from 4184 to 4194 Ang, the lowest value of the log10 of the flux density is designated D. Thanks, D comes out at 0.85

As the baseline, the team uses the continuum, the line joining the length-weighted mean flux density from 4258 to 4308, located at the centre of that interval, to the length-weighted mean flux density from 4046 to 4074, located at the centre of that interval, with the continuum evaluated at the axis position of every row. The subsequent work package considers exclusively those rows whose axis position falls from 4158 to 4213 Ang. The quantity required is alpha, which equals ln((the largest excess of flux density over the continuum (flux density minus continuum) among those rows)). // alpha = 0.7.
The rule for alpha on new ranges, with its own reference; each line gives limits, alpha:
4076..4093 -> -1.5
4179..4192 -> -1.3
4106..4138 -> 0.5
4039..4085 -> 1.5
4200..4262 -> 0.6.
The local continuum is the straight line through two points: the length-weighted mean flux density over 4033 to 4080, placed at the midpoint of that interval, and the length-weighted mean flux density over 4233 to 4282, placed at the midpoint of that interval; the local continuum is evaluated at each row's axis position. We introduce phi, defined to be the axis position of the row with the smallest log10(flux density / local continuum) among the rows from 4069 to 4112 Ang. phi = 4088.26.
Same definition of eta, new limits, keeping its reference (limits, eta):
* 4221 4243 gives 4239.74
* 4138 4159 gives 4143.23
